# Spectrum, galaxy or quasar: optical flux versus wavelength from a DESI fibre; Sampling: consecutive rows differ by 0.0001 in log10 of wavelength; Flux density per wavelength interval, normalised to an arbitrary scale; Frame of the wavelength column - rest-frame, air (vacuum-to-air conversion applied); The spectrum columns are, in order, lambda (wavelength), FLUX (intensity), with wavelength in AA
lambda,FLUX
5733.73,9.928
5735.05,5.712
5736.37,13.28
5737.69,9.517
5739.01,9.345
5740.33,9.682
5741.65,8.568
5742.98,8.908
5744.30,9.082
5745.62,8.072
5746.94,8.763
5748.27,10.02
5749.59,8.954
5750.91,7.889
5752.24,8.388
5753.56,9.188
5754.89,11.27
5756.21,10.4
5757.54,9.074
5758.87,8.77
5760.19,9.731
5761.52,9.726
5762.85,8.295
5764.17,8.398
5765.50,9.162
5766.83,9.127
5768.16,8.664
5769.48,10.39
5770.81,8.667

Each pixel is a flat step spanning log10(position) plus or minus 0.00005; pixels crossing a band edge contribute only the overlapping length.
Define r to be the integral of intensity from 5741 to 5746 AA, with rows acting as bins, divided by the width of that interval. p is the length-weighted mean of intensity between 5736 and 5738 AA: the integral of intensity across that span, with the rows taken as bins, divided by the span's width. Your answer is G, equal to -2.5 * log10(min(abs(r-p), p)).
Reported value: -1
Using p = 11.5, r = 8.7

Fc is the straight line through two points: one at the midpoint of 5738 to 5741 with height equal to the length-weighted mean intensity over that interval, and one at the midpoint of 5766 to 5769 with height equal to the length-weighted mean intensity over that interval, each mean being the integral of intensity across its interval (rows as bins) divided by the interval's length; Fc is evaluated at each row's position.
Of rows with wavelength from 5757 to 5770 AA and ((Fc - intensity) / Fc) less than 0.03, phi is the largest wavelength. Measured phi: 5769.48 AA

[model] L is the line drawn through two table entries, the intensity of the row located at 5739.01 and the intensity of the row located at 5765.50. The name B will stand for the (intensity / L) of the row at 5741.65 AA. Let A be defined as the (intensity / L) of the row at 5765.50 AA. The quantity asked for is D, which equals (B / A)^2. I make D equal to 0.8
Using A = 1.00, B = 0.92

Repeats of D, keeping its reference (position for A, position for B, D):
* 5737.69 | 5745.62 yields 0.7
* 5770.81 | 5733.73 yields 1.2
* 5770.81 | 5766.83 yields 1.1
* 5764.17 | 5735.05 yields 0.4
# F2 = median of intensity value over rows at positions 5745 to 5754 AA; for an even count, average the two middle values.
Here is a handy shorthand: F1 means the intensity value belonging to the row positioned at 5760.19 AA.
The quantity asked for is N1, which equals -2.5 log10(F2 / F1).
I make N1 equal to 0.11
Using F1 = 9.731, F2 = 8.76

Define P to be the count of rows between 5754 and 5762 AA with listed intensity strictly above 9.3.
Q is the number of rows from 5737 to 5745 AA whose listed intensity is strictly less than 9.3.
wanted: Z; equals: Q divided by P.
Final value 0.75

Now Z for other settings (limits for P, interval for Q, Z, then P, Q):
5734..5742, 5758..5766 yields 1.00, 4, 4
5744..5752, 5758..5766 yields 4.00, 1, 4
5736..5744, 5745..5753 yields 1.25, 4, 5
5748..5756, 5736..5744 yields 1.00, 2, 2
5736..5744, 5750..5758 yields 1.00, 4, 4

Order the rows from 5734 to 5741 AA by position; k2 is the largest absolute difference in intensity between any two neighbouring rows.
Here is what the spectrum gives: 7.6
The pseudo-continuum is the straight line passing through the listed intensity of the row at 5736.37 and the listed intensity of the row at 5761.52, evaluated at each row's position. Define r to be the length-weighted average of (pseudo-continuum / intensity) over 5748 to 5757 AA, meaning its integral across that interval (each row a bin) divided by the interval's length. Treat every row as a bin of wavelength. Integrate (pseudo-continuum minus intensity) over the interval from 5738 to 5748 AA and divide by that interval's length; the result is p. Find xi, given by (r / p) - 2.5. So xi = -2.15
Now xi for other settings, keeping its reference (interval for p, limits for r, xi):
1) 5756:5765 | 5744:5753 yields -0.68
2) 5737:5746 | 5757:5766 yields -2.19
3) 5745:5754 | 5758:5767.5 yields -2.10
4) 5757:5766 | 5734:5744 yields -0.44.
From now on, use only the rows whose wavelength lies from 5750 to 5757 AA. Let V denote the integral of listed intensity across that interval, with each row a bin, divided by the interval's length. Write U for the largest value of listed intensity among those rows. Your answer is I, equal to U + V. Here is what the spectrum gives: 20.7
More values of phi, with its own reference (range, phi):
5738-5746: 5740.33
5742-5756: 5754.89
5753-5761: 5760.19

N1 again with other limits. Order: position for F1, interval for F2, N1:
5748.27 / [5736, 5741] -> 0.05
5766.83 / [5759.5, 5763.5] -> -0.07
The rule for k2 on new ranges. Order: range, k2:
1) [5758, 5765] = 1.4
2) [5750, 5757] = 2.1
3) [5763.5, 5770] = 1.7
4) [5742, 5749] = 1.3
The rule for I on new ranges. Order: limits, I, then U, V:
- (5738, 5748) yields 18.7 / 9.682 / 9.0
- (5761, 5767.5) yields 18.6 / 9.726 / 8.9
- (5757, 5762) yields 19.0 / 9.731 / 9.3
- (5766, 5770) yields 19.7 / 10.39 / 9.4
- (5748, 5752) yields 18.8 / 10.02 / 8.8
